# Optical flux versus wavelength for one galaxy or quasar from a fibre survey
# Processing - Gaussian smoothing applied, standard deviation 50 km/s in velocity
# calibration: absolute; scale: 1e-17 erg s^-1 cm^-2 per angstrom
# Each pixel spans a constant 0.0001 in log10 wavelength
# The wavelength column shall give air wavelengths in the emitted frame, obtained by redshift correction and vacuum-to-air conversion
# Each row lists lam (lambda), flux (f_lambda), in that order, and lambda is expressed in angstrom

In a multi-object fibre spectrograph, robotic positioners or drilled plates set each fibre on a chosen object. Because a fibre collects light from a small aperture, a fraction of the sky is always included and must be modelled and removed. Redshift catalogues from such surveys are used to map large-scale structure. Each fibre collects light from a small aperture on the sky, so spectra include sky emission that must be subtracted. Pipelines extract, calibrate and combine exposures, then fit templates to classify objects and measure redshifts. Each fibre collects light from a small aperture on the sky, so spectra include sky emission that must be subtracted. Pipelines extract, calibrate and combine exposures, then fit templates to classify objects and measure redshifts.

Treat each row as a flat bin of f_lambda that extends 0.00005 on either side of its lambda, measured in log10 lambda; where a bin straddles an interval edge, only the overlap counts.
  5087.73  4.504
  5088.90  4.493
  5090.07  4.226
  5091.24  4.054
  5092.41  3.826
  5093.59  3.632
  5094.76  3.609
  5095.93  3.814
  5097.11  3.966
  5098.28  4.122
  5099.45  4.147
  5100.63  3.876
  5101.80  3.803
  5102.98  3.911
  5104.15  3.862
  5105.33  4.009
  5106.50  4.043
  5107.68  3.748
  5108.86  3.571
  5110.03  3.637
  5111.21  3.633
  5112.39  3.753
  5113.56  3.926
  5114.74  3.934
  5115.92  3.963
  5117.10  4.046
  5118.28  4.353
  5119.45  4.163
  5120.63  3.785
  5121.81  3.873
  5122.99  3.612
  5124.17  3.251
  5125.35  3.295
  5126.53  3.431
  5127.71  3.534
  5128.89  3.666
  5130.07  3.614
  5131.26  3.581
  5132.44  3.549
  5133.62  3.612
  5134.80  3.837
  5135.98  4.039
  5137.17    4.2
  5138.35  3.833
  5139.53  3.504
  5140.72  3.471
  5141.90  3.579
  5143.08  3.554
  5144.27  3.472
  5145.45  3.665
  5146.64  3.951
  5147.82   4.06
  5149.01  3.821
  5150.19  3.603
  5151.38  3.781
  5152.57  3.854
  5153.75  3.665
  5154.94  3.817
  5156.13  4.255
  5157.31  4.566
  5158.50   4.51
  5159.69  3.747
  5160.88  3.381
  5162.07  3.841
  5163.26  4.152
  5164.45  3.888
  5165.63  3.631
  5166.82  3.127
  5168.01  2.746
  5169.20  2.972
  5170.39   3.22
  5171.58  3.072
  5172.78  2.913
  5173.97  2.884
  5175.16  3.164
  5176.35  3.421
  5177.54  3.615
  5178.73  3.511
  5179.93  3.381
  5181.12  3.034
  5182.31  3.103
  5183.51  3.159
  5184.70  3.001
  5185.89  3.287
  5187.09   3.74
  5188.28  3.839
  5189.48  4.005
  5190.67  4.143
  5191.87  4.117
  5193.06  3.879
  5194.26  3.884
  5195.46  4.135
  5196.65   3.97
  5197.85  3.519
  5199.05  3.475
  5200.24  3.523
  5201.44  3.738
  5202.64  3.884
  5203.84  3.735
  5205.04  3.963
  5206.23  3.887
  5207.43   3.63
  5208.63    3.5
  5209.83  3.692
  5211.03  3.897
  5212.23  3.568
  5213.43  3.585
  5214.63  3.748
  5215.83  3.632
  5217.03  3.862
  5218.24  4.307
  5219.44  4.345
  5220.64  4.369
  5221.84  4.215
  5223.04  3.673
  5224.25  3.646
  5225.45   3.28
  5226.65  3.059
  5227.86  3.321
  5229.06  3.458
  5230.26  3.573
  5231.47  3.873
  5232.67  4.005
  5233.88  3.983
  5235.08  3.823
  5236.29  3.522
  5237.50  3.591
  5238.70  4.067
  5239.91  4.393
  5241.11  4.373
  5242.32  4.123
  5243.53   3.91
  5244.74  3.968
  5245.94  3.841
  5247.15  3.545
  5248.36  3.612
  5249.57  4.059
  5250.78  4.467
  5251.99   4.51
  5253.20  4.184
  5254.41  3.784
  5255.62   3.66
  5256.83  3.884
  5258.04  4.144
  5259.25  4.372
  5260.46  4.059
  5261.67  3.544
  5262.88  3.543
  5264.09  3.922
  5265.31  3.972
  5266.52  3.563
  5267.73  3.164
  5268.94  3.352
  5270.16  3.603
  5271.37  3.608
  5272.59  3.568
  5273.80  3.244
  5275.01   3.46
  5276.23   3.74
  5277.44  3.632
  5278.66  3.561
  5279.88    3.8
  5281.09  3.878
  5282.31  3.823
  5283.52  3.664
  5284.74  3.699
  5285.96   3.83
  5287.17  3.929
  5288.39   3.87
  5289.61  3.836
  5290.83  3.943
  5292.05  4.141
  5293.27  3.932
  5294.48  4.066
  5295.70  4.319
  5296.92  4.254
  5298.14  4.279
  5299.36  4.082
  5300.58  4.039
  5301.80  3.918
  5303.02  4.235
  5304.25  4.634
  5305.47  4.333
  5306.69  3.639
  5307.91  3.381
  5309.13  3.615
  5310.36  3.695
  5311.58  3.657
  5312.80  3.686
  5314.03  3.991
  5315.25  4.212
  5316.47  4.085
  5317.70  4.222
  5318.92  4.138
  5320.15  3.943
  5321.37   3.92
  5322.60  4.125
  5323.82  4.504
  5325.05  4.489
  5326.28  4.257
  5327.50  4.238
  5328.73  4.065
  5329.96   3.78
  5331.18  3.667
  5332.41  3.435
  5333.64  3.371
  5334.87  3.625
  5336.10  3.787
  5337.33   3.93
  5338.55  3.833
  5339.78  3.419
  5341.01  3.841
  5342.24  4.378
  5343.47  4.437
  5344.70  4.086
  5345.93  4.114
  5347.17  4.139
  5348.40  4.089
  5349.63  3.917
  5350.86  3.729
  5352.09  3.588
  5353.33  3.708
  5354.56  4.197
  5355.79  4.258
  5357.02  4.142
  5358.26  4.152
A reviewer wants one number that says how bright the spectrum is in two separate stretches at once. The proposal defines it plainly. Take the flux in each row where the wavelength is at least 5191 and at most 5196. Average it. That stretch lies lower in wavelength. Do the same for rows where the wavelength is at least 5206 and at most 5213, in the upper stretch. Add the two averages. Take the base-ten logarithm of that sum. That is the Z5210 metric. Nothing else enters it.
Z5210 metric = 0.886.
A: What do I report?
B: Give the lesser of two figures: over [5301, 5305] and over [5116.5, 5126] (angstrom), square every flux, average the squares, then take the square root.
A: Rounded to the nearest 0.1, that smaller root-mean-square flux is 3.8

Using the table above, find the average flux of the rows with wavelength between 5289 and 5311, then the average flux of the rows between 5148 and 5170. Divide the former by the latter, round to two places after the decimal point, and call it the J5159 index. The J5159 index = 1.07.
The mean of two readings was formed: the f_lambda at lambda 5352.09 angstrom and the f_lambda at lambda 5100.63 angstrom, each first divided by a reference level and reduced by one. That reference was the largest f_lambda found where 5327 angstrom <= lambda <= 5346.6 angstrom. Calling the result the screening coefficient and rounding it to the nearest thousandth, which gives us -0.159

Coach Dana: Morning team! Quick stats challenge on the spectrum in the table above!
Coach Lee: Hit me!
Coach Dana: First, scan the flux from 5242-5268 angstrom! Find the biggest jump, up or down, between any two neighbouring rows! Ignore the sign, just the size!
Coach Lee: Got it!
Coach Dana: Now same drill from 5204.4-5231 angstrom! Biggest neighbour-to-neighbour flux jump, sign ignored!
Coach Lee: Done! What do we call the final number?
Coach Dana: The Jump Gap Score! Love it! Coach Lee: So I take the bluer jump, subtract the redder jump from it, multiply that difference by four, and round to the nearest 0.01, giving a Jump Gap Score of 0.11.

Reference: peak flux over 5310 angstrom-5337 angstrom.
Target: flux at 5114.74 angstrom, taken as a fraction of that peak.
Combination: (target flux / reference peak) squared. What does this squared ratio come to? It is 0.76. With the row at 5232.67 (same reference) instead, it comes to 0.79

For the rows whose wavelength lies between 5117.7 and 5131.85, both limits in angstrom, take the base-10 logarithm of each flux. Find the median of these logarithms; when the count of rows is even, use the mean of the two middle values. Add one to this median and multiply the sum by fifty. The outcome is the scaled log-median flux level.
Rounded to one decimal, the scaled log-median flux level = 77.9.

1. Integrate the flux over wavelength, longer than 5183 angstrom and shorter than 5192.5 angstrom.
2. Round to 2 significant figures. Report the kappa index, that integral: 35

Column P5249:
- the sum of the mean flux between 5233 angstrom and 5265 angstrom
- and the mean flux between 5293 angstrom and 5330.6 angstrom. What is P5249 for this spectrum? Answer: 8.01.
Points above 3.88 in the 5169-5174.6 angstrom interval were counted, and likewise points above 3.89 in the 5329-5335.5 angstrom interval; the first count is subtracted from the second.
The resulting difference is 0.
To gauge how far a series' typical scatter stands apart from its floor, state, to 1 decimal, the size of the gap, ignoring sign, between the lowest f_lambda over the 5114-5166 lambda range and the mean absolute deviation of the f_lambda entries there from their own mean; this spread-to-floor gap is 3.0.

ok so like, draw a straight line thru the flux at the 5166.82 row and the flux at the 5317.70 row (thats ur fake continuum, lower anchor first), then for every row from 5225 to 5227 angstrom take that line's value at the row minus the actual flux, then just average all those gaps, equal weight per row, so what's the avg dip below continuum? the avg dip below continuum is 0.4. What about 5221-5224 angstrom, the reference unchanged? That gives -0.4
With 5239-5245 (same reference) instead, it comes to -0.5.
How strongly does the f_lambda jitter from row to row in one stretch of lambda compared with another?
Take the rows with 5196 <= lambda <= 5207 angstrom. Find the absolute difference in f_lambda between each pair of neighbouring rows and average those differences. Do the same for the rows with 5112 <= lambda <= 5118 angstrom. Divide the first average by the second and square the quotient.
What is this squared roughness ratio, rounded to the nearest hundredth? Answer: 5.36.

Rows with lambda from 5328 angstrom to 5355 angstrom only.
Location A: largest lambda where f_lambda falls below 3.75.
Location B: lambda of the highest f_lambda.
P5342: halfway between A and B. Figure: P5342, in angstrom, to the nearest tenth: 5348.4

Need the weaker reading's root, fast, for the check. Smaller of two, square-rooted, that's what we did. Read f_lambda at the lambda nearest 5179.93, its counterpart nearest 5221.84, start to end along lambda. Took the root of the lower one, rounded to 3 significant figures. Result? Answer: 1.84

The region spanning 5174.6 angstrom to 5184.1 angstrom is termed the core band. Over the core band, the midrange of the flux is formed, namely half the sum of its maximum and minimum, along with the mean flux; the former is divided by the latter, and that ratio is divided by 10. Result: 0.101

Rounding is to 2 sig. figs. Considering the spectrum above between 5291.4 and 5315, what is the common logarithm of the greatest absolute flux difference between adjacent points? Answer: -0.16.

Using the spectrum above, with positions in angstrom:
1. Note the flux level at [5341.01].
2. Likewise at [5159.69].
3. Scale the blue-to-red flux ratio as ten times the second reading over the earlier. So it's 9.8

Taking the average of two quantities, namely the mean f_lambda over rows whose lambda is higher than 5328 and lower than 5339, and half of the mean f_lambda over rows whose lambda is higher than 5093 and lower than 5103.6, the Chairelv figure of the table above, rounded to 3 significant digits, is 2.83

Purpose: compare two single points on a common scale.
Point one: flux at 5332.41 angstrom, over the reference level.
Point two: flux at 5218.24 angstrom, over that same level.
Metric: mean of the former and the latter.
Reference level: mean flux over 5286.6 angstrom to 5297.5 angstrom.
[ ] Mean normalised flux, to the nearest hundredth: 0.96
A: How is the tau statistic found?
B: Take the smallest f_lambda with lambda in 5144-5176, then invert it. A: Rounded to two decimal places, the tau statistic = 0.36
